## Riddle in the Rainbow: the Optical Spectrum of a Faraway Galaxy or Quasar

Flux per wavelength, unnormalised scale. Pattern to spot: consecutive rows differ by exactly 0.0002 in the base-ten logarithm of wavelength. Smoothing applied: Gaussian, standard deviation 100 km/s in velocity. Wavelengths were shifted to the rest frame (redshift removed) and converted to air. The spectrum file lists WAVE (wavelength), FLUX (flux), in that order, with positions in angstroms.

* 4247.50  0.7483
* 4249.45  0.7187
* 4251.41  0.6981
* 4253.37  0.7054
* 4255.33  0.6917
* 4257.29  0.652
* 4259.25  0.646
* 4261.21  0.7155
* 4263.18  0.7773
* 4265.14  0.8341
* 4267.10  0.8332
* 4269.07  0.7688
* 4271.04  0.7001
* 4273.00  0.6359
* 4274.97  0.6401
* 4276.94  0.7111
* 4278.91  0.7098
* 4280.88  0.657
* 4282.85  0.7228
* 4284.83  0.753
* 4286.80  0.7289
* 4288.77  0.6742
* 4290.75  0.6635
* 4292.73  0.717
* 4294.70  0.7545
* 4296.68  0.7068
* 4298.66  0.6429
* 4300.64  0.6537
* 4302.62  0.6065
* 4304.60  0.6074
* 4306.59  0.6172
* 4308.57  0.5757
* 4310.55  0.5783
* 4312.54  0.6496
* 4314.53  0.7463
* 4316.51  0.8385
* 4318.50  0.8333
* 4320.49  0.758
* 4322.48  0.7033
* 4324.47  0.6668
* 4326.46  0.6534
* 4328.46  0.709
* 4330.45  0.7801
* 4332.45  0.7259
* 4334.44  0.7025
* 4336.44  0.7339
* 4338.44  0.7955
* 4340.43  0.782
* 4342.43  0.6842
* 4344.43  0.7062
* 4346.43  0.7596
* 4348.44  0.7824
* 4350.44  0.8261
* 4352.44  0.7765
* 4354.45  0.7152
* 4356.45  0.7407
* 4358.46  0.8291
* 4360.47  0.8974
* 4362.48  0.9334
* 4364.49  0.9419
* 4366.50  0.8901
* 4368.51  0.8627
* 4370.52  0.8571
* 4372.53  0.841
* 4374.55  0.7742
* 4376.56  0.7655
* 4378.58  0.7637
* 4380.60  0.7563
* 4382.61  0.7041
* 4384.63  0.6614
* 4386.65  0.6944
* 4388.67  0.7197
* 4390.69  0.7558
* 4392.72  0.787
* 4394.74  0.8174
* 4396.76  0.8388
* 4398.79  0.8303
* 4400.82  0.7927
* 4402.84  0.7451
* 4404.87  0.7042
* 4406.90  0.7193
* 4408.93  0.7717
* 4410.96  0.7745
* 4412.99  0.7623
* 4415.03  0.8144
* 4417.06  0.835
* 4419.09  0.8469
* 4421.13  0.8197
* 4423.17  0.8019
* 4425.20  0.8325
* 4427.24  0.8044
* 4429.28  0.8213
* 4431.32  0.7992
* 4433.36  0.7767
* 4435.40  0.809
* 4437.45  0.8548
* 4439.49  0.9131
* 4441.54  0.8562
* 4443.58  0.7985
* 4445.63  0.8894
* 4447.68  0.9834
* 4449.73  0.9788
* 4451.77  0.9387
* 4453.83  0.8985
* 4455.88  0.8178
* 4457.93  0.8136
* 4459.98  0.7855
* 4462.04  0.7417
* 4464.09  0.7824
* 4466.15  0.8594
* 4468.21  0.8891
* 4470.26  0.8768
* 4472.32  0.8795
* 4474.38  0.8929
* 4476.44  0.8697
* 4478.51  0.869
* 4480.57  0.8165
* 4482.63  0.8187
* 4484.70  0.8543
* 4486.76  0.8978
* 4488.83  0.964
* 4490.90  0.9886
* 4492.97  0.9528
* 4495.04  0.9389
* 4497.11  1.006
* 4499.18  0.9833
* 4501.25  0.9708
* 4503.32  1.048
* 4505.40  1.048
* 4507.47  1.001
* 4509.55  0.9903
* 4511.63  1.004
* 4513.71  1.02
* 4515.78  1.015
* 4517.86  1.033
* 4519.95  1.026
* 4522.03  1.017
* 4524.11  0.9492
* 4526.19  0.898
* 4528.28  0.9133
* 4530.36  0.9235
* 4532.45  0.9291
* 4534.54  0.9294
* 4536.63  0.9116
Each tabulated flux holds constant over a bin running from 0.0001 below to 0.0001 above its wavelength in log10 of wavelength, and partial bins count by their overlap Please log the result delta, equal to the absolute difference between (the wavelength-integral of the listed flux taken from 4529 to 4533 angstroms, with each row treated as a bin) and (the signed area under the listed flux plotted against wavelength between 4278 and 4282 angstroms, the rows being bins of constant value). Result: 0.96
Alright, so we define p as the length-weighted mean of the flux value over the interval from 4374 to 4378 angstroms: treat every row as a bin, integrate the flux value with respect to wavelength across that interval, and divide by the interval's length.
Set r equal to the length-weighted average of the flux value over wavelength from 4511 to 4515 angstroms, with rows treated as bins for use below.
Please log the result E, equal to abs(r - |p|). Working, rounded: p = 0.769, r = 1.01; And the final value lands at 0.246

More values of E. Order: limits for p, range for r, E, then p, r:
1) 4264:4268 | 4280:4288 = 0.118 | 0.833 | 0.72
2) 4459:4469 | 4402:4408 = 0.087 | 0.809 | 0.72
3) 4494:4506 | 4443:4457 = 0.094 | 0.998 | 0.90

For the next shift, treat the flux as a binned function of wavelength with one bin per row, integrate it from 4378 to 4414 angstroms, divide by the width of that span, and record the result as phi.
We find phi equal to 0.76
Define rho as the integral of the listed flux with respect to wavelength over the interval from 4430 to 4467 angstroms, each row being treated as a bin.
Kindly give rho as 31.4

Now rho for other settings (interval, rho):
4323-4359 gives 26.7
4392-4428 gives 28.6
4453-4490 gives 31.5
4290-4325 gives 24.0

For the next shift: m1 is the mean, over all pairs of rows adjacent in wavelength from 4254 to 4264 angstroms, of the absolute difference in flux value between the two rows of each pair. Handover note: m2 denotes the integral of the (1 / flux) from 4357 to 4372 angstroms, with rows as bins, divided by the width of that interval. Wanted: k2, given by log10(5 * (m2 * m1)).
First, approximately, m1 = 0.044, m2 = 1.14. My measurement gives -0.60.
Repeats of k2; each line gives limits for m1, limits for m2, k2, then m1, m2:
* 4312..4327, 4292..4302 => -0.41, 0.053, 1.45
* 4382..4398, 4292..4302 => -0.64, 0.031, 1.45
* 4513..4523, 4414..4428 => -1.23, 0.010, 1.22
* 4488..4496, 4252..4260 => -0.74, 0.025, 1.48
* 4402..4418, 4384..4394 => -0.71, 0.028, 1.38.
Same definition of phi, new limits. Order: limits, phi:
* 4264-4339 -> 0.70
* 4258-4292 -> 0.72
